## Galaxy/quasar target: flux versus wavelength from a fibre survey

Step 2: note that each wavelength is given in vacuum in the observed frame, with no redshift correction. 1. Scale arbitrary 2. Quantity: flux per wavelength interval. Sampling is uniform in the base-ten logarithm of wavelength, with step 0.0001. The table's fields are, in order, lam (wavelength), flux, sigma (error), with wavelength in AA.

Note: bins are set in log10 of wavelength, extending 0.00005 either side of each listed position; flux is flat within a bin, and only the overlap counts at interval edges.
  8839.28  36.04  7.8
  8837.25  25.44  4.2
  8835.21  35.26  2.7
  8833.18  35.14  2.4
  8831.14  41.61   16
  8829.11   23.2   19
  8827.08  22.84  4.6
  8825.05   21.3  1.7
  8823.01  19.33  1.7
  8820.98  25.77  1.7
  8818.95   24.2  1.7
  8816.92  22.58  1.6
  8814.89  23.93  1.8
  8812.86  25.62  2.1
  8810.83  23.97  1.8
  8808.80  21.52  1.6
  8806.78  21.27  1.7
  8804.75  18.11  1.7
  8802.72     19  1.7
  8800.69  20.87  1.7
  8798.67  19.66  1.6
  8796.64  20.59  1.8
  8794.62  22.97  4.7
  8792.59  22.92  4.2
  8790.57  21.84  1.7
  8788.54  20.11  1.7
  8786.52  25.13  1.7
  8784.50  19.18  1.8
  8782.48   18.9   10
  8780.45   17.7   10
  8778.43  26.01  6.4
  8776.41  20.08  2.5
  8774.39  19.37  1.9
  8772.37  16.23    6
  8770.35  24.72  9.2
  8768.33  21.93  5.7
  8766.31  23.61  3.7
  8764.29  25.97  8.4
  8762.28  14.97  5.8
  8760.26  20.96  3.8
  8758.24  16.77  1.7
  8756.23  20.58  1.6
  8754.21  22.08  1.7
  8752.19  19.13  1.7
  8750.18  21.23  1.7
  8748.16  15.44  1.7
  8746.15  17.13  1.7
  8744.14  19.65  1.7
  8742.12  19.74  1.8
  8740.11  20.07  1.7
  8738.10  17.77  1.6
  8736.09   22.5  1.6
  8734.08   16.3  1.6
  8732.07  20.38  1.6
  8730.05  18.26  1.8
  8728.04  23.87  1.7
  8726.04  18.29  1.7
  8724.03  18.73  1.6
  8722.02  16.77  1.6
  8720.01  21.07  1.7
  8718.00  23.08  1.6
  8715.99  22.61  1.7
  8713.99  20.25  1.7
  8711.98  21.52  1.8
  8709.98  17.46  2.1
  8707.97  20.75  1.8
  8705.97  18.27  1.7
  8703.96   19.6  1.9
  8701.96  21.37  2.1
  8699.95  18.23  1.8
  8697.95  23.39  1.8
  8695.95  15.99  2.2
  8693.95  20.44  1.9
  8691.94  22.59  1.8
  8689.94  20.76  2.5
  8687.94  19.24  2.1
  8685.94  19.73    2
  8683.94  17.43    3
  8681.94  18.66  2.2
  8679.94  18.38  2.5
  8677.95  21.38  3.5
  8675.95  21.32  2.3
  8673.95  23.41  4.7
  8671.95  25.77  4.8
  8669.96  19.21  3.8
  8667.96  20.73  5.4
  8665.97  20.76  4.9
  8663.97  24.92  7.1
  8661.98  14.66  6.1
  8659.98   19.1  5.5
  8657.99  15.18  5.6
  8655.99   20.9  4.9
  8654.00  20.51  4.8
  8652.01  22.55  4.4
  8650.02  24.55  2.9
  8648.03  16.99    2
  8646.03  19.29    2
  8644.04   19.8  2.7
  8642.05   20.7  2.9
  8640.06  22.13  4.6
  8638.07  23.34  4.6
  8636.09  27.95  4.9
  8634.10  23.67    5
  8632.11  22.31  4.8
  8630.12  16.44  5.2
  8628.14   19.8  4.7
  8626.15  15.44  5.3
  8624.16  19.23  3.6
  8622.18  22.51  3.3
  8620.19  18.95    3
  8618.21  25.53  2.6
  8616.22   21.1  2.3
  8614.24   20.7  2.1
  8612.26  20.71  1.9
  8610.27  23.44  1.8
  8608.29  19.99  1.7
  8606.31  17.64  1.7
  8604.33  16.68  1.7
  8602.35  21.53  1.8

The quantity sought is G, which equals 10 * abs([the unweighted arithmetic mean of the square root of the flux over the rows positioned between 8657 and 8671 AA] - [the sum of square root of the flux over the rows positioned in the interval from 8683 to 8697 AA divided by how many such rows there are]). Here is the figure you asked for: 0.4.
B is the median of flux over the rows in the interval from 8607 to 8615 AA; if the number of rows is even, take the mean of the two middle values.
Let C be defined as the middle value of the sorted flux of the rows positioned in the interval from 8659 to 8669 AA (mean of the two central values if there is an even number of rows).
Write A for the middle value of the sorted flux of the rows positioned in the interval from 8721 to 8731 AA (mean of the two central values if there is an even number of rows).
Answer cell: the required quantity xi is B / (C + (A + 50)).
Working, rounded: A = 18.3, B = 20.7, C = 20.7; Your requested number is 0.233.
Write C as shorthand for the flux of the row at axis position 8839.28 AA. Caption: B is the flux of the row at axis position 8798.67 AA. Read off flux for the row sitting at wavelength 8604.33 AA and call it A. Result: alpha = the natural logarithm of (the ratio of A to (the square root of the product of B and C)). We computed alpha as -0.5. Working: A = 16.68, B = 19.66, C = 36.04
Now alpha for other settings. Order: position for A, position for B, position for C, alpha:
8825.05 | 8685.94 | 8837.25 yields -0.1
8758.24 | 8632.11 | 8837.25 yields -0.4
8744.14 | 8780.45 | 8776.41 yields 0.0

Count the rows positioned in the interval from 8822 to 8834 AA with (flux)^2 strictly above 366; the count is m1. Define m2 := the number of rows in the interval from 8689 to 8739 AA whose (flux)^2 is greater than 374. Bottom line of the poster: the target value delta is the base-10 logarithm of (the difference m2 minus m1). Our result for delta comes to 0.95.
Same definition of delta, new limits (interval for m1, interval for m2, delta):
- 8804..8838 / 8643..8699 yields 0.00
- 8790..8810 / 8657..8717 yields 1.00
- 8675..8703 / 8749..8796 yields 0.85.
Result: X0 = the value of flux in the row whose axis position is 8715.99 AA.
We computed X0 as 22.61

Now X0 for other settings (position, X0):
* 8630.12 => 16.44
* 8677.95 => 21.38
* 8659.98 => 19.1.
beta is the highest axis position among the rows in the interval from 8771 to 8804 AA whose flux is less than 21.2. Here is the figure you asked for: 8802.72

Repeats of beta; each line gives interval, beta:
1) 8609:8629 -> 8628.14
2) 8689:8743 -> 8742.12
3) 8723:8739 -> 8738.10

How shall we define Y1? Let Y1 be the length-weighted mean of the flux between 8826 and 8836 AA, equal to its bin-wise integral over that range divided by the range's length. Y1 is 31.5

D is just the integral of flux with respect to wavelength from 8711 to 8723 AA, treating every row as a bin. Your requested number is 251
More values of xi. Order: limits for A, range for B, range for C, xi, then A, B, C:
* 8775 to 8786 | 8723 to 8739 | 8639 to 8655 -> 0.206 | 19.2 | 18.5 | 20.6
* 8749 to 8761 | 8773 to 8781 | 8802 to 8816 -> 0.214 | 20.8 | 19.7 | 21.5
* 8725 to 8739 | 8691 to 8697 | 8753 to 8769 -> 0.228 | 18.3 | 20.4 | 21.4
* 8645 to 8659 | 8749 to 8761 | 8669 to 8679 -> 0.226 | 20.5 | 20.8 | 21.4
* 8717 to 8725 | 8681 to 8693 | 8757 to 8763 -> 0.225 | 19.9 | 19.5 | 16.8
